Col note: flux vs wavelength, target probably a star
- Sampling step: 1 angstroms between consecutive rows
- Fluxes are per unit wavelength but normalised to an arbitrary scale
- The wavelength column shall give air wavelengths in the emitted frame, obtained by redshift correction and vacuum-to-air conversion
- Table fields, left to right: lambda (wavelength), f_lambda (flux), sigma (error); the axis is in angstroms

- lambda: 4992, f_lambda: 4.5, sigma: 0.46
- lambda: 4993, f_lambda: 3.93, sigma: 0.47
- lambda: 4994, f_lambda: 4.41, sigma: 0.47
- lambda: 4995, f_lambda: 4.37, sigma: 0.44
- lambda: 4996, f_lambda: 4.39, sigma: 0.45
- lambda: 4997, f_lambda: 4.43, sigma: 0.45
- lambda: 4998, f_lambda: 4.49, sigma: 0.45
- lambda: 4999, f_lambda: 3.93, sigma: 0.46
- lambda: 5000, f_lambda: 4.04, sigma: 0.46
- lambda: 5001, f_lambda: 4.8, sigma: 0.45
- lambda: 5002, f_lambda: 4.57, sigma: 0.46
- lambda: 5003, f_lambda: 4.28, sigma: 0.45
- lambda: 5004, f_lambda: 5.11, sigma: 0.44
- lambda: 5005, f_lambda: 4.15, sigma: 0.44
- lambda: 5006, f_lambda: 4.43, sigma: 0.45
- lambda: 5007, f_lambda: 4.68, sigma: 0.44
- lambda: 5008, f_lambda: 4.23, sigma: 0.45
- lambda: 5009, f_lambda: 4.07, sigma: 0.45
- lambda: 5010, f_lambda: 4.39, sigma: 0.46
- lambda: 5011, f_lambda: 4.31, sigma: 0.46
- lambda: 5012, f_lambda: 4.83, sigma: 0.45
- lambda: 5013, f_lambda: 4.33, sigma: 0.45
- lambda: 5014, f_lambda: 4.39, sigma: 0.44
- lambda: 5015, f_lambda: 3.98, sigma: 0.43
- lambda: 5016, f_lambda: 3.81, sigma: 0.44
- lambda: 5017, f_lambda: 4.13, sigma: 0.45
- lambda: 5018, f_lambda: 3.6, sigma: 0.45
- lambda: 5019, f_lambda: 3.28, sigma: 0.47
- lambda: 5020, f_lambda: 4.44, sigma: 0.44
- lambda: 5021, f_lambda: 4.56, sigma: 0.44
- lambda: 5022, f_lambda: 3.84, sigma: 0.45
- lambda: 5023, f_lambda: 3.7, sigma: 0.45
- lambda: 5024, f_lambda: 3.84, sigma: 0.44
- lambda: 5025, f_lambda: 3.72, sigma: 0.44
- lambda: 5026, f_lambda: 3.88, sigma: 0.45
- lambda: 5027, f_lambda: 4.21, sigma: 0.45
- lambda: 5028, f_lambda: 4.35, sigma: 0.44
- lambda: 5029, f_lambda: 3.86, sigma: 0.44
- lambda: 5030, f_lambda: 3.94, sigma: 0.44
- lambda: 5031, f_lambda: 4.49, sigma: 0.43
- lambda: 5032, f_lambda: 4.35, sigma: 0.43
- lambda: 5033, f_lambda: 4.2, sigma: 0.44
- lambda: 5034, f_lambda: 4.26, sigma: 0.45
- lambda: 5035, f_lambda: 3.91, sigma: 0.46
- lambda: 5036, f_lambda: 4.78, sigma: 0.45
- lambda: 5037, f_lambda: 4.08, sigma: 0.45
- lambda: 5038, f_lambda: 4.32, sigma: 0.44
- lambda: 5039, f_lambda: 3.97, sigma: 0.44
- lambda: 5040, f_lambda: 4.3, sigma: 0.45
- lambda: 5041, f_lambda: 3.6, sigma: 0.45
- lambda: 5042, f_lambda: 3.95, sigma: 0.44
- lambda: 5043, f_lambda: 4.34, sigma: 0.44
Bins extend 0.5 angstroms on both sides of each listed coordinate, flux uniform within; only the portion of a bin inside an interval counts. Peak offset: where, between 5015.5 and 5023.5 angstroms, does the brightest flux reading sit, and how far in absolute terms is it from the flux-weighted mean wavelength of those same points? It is 1.5 angstroms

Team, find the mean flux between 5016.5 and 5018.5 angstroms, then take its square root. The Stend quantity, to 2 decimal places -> 1.97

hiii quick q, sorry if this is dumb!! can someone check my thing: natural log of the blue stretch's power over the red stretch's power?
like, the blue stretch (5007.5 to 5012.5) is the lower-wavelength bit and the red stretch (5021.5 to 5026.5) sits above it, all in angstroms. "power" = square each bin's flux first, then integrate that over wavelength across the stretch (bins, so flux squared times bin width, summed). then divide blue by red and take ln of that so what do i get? 0.28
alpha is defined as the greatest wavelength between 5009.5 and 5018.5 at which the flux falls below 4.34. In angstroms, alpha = 5018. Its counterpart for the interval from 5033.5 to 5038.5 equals 5038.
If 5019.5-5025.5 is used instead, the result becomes 5025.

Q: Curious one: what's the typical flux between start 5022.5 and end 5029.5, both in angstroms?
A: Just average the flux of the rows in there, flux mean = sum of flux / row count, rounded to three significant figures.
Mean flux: 3.94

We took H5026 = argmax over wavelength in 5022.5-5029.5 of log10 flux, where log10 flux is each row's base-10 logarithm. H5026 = 5028 angstroms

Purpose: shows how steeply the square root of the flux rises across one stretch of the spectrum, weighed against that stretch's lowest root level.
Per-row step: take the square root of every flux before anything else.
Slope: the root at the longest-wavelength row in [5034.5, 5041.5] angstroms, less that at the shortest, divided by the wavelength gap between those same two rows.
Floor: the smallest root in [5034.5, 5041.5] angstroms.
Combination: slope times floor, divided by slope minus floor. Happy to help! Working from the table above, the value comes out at 0.013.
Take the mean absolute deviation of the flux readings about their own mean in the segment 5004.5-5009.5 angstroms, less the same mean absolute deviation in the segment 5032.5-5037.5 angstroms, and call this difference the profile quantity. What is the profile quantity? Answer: -0.025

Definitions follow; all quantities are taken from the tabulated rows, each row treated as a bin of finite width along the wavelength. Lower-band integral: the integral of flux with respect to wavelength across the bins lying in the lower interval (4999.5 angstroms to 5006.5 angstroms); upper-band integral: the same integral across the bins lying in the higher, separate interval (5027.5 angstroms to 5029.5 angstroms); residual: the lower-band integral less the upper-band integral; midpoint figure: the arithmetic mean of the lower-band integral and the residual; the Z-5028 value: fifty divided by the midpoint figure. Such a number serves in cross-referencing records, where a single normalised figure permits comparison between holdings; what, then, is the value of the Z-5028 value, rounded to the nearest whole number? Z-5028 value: 2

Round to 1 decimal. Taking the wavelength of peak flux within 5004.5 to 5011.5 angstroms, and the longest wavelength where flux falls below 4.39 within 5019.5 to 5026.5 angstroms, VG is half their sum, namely 5016.5 angstroms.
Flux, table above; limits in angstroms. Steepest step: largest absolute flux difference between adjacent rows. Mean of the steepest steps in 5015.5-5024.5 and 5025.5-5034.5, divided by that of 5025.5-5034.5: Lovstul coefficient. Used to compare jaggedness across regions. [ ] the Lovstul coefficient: 1.6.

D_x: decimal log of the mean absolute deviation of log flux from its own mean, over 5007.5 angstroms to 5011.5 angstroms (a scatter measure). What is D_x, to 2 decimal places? -1.99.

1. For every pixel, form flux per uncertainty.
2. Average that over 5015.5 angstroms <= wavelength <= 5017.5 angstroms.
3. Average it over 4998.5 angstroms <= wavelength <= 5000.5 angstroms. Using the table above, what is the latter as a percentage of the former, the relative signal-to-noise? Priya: 97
